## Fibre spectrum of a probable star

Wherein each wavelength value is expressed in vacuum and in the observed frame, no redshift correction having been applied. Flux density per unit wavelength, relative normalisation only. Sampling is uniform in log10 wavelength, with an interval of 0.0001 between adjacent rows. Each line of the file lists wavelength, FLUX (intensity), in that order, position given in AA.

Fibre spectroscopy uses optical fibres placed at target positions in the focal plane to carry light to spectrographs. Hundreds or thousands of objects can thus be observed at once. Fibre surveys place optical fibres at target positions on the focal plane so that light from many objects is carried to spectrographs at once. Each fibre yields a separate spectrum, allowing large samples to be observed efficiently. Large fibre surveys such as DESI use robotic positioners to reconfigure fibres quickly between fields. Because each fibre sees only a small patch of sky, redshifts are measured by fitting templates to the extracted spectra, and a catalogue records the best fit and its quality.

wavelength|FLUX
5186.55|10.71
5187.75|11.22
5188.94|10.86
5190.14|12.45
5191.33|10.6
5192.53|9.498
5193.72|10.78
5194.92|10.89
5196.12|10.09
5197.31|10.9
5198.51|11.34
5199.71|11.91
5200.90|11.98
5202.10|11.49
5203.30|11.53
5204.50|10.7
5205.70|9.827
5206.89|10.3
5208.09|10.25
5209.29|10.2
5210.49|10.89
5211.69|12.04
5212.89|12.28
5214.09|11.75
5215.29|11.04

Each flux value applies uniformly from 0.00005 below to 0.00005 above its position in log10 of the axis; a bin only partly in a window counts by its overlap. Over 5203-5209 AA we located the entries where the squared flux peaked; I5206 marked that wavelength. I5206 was 5203.30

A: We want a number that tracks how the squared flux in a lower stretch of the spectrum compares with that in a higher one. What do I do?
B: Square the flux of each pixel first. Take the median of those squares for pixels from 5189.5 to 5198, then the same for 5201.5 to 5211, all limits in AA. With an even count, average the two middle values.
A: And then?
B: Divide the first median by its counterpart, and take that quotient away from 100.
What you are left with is 98.9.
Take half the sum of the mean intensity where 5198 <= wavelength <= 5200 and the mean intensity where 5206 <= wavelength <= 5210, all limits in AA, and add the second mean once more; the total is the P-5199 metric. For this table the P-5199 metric 21.2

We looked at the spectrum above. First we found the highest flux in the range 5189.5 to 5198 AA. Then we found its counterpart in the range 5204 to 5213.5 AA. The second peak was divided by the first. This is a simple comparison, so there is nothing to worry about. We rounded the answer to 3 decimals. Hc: 0.986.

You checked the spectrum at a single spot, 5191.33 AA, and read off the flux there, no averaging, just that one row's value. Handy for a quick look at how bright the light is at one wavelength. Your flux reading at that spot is 10.6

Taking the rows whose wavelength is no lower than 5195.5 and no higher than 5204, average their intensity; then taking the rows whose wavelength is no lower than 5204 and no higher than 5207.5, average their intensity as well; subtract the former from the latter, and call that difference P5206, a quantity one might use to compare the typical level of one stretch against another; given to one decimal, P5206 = -1.0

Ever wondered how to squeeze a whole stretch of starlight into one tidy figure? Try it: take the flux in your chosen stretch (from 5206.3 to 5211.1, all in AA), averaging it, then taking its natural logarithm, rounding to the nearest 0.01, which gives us 2.34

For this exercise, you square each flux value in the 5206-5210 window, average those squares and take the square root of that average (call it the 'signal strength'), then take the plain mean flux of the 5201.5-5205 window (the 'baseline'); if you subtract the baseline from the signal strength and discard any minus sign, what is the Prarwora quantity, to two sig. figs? 0.99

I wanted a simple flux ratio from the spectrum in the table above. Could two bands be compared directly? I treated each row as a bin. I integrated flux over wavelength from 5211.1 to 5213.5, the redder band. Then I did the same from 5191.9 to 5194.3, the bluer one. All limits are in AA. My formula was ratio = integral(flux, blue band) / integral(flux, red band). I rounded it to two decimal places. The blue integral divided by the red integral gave 0.83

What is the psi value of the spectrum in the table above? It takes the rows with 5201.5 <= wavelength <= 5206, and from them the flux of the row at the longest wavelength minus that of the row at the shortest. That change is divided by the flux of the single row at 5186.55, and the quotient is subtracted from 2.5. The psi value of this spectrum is 2.66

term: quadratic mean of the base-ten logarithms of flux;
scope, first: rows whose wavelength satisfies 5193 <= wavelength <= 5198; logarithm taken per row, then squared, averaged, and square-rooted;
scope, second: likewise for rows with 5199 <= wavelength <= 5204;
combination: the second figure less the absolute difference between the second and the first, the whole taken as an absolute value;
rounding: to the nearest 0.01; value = 1.03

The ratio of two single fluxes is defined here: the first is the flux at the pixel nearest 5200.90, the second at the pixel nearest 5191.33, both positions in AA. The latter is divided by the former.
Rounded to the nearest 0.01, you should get 0.88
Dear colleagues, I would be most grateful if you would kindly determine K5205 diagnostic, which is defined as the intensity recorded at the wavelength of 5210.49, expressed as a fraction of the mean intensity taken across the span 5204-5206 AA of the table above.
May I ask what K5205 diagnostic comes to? 1.06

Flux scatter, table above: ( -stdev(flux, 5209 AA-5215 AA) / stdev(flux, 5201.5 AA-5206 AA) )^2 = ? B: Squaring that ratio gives 1.2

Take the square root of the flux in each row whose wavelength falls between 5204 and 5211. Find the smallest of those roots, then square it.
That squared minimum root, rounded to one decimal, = 9.8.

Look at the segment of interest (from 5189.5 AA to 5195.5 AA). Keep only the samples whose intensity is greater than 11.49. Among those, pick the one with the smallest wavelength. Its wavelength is 5190.14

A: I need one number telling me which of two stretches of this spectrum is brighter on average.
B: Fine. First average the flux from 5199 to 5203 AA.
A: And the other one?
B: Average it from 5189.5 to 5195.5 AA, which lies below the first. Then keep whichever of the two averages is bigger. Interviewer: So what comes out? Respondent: 11.8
